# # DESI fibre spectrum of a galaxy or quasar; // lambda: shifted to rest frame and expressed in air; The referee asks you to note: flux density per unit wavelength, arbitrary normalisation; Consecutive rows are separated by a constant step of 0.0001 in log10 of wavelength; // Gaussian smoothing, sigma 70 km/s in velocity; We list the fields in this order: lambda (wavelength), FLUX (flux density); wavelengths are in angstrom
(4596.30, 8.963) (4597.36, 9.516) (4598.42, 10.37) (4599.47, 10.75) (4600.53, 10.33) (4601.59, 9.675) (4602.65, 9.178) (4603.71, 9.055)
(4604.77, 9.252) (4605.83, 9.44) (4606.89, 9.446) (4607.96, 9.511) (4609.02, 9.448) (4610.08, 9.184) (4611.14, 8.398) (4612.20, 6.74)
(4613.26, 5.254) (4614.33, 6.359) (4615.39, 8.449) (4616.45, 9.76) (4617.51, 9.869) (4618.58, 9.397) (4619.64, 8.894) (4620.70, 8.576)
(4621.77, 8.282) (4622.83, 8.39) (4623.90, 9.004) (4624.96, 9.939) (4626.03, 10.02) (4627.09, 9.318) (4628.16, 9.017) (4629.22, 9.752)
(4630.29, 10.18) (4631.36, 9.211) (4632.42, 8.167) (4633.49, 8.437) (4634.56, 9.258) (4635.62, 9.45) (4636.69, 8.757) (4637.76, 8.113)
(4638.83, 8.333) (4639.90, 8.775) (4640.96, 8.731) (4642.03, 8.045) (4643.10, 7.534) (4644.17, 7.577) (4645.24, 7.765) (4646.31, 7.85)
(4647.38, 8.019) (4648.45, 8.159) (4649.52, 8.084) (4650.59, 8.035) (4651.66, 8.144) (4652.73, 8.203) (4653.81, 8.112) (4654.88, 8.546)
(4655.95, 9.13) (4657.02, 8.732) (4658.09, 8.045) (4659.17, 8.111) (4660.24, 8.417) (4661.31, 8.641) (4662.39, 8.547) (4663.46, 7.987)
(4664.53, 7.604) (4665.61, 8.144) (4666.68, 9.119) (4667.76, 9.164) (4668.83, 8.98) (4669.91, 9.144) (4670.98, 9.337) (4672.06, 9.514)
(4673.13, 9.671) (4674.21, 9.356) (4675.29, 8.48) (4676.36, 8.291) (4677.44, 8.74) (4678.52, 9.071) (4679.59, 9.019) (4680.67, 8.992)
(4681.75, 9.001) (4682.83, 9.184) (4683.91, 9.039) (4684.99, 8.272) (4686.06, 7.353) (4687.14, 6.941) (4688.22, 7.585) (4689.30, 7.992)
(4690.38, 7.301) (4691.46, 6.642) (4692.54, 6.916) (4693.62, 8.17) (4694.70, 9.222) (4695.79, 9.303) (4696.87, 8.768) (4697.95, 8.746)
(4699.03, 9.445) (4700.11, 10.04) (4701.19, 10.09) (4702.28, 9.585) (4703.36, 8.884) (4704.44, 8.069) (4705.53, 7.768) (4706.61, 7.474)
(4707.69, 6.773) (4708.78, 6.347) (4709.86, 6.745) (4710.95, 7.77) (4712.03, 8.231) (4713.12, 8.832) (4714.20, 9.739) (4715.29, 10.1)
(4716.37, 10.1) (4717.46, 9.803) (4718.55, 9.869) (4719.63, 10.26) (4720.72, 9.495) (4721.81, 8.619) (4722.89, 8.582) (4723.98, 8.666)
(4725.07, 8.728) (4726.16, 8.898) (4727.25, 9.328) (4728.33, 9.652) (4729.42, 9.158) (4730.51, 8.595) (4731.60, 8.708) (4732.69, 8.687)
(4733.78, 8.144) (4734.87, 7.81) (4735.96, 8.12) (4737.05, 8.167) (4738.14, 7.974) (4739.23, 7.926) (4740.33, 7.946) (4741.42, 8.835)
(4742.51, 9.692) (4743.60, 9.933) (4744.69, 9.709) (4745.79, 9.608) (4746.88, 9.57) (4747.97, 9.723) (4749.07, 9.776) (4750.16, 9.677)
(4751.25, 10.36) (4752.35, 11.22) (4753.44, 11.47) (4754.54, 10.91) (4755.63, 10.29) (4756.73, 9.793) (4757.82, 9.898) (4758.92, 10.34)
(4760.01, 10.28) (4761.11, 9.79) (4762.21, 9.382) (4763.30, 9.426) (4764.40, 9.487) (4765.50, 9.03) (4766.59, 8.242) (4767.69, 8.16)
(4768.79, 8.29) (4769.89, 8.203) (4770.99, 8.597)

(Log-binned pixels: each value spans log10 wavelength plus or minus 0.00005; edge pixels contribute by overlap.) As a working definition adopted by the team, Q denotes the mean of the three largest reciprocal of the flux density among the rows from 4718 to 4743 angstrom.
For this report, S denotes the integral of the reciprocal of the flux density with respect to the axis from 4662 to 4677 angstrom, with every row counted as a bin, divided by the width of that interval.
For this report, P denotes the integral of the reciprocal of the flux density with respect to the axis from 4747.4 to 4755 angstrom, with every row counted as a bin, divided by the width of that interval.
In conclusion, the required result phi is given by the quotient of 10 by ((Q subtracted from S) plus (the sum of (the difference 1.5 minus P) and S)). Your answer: 6.64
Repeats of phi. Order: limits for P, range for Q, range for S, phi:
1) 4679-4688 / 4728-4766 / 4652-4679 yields 6.73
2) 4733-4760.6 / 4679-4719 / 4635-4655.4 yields 6.73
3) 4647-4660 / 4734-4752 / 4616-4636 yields 6.80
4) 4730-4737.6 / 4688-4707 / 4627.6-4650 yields 6.80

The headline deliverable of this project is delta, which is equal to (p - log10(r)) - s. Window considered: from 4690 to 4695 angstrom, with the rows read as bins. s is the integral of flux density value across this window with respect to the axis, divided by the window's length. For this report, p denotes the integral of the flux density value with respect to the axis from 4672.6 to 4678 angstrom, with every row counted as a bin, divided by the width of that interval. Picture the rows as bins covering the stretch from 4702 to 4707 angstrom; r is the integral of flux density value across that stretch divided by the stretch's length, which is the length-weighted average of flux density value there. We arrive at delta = 0.4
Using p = 8.9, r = 8.3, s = 7.6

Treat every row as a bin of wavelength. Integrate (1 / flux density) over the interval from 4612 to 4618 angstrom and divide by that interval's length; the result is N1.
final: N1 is 0.136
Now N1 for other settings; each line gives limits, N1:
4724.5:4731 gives 0.111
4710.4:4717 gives 0.111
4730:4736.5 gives 0.120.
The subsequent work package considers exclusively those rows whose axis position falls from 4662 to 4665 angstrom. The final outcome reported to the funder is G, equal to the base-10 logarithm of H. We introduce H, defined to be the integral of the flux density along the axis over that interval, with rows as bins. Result 1.4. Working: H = 24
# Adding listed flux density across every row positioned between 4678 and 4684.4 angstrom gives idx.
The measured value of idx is 54.3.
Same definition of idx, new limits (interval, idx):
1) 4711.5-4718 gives 56.8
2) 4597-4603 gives 59.8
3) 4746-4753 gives 60.3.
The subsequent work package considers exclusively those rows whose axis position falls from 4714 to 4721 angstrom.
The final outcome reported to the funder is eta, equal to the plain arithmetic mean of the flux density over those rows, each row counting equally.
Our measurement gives 9.9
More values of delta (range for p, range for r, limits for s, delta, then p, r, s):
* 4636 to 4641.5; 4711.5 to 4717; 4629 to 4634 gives -1.5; 8.6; 9.4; 9.1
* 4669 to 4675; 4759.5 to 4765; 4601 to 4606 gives -1.0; 9.3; 9.7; 9.3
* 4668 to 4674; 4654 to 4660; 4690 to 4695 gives 0.8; 9.3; 8.5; 7.6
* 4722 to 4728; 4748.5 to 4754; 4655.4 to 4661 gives -0.7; 8.9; 10.5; 8.5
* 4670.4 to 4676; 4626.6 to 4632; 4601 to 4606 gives -1.0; 9.2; 9.5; 9.3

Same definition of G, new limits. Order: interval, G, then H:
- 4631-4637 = 1.7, 53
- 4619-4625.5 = 1.8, 58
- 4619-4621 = 1.2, 18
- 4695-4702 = 1.8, 66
